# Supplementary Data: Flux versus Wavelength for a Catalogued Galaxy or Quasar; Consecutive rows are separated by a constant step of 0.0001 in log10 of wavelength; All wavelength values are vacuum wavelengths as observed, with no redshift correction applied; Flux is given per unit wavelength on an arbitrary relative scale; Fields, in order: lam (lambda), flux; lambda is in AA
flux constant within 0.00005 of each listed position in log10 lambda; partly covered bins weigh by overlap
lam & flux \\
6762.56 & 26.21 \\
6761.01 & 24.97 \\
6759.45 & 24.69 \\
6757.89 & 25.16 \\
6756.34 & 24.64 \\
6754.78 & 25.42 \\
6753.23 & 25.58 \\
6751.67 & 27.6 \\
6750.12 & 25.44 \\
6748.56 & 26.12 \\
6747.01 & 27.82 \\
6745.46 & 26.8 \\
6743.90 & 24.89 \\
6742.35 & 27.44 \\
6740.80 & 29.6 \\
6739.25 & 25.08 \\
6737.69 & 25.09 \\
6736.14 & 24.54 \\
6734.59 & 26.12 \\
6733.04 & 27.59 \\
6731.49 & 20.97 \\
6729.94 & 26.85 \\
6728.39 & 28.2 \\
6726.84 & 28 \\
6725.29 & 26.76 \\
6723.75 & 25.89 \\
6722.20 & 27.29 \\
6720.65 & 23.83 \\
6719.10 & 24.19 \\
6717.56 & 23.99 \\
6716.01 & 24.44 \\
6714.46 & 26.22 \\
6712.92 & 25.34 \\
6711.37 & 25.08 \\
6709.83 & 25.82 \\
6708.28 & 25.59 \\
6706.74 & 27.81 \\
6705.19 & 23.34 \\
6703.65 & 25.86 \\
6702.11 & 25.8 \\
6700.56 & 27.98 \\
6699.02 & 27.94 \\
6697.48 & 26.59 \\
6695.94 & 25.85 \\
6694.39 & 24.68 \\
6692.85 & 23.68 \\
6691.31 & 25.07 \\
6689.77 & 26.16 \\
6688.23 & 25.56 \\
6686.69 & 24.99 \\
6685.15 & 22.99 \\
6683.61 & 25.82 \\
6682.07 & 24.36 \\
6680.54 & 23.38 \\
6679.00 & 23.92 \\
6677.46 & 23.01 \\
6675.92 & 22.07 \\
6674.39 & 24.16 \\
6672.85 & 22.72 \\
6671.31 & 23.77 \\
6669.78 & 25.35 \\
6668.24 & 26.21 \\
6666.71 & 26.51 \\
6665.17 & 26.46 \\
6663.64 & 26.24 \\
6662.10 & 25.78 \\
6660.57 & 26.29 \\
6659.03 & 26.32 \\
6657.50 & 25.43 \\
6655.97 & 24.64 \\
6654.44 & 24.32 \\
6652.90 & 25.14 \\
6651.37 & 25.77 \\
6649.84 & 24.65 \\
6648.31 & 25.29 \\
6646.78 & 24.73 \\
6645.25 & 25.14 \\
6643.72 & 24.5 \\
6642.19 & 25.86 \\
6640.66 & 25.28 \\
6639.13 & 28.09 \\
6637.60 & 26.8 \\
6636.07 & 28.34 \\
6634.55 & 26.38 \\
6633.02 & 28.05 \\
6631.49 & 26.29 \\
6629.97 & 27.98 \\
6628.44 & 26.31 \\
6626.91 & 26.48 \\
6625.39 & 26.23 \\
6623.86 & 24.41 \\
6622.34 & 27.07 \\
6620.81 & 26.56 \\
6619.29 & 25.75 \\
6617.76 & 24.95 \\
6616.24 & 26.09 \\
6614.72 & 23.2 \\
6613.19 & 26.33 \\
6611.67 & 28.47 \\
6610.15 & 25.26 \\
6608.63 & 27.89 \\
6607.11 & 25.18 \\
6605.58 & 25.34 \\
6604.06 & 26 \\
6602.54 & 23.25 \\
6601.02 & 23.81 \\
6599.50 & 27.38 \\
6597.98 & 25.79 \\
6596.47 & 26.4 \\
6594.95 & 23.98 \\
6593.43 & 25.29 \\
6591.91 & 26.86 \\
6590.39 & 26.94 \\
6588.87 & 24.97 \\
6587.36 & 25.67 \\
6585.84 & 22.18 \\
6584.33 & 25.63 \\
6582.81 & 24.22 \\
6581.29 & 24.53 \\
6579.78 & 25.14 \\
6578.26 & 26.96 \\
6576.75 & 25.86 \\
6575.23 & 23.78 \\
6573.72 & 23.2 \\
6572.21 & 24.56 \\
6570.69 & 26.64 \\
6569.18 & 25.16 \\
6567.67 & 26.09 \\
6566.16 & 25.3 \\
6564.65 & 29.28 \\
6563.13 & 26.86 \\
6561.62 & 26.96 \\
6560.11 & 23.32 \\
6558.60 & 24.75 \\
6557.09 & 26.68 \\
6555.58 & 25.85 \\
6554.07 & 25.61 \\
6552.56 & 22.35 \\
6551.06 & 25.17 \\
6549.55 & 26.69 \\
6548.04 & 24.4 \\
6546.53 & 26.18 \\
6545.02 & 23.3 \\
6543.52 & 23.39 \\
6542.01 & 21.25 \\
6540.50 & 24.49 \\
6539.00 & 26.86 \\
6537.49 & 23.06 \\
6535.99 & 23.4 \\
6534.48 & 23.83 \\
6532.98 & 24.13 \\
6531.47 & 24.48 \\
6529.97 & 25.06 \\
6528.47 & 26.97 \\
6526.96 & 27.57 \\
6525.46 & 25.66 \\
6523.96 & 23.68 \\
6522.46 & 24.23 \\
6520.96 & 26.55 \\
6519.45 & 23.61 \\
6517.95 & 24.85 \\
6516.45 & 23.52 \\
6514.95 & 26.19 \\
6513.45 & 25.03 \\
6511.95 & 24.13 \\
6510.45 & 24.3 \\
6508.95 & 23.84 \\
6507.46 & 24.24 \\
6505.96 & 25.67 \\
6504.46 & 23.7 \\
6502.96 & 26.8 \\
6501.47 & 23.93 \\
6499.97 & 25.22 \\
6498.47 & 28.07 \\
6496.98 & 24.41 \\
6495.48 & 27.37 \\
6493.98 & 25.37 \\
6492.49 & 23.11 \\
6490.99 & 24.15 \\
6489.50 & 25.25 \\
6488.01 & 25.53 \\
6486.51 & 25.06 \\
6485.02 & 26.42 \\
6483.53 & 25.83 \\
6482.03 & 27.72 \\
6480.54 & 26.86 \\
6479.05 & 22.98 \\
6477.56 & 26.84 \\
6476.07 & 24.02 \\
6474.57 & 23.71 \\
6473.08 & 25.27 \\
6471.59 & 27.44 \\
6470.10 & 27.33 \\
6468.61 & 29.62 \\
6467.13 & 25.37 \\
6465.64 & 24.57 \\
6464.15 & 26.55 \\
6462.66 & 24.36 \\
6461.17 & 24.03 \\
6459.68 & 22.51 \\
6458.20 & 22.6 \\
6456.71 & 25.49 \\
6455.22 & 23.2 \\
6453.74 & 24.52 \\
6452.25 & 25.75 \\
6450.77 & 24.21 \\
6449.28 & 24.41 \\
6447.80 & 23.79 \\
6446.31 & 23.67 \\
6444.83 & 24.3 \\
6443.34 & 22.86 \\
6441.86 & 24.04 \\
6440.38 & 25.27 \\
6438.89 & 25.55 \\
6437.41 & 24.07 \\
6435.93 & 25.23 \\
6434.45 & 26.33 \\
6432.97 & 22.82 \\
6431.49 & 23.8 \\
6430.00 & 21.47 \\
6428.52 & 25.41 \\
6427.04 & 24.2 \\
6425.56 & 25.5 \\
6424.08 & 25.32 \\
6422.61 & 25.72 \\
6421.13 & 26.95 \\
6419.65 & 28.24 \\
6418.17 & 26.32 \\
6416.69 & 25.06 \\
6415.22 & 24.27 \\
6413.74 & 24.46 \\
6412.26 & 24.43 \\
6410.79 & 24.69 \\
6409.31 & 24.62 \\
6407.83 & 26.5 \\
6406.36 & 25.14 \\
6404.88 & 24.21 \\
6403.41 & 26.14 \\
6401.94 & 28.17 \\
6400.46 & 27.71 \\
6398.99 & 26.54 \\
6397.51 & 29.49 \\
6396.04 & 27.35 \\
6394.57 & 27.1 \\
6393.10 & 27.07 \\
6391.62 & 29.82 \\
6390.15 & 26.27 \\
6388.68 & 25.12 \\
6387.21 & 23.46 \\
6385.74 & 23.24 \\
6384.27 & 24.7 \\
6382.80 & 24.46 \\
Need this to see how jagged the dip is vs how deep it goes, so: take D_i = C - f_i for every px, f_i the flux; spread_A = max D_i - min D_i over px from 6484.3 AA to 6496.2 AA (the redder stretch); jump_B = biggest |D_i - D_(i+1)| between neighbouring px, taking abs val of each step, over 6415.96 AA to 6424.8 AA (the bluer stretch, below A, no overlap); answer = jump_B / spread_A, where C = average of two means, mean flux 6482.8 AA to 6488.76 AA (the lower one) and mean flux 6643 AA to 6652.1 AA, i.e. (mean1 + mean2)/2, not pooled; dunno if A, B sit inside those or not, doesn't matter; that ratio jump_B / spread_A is 0.45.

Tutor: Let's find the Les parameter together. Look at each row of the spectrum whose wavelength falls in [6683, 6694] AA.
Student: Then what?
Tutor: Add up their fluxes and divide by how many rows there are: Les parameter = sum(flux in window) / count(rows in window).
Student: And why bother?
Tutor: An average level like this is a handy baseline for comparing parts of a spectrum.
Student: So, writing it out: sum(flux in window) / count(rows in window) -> 24.9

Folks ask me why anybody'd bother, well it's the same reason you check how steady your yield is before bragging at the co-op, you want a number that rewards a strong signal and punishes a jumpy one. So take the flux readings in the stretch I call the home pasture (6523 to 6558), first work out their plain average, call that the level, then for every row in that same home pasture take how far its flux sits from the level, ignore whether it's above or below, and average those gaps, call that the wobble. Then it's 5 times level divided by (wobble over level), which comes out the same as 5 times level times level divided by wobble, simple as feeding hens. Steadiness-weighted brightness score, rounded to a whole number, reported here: 2255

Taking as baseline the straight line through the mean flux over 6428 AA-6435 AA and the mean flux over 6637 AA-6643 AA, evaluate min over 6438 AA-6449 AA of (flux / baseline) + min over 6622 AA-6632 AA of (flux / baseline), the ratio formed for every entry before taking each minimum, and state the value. 1.88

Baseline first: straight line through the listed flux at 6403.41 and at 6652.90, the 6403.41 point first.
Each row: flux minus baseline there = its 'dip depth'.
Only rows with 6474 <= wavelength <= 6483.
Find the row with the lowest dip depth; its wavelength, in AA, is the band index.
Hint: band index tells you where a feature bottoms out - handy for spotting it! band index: 6479.05 AA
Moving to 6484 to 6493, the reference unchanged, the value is 6492.49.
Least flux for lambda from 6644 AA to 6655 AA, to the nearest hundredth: 24.32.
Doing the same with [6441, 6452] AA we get 22.86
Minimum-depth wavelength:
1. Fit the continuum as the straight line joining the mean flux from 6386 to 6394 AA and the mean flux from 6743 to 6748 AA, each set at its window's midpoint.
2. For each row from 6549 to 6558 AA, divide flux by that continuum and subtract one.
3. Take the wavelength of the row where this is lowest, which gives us 6552.56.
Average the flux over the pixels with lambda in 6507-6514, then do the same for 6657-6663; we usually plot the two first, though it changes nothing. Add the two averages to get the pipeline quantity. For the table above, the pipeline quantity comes 50.3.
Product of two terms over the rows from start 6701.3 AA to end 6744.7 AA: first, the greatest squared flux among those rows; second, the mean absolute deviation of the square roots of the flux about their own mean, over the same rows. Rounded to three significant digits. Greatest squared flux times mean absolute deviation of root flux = 116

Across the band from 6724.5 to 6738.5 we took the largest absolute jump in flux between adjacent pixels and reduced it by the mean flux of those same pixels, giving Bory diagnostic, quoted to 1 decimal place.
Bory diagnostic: -19.4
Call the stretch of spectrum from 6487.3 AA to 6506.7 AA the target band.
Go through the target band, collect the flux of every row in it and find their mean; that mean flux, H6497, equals 25.28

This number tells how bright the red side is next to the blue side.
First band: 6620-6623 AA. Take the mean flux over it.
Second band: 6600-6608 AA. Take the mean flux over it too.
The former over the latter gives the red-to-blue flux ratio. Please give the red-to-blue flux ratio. 1.08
